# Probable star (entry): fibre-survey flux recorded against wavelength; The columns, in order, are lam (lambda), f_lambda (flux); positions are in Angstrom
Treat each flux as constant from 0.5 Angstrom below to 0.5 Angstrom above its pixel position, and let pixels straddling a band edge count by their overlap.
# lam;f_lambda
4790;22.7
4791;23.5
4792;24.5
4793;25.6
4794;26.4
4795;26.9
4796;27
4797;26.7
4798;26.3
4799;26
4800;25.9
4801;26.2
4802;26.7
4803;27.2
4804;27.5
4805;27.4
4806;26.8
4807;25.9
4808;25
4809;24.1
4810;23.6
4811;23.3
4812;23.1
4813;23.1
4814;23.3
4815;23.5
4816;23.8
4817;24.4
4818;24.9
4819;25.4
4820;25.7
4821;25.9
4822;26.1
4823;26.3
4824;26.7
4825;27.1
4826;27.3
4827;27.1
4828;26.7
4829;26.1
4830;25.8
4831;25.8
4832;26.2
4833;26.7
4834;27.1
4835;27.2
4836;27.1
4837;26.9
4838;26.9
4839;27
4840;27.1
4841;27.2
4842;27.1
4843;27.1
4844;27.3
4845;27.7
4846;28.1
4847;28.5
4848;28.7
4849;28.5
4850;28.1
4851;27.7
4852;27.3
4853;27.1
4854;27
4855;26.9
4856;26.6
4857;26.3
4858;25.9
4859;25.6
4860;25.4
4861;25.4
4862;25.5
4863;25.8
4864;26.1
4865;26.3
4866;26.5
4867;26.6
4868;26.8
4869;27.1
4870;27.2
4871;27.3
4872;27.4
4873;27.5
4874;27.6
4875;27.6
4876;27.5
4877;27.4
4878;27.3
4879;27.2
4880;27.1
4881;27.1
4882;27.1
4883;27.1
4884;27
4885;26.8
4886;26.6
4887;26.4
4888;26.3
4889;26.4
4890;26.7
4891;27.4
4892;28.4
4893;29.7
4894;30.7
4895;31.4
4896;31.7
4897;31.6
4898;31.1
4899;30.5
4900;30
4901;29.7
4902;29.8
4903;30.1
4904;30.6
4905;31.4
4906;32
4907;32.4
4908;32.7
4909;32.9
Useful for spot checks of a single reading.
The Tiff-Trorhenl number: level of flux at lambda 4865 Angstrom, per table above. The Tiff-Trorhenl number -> 26.3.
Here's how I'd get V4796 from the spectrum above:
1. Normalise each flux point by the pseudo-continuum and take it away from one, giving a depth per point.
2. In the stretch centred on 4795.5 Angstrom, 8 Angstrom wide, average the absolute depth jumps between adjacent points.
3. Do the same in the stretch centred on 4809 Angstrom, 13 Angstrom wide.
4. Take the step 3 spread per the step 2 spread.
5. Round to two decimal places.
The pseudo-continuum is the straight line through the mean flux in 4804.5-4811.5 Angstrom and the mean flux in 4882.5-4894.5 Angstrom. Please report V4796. 0.87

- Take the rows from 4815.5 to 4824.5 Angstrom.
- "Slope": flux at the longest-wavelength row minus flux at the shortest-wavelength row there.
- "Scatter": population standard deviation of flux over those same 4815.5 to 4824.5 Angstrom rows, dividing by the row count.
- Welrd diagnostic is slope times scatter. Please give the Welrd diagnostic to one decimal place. 2.6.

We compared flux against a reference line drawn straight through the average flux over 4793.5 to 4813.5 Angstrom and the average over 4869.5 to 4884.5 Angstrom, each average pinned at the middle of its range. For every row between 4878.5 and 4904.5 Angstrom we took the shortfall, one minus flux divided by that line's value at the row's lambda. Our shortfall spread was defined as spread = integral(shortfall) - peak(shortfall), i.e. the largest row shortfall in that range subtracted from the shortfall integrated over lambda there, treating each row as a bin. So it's -1.0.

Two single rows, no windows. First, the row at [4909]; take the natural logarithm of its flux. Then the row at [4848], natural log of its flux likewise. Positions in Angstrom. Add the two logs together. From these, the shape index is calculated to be 6.85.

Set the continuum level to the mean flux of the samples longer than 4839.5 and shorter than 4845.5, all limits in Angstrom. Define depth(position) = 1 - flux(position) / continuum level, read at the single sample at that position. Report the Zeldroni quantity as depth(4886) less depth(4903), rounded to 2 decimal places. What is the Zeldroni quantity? 0.13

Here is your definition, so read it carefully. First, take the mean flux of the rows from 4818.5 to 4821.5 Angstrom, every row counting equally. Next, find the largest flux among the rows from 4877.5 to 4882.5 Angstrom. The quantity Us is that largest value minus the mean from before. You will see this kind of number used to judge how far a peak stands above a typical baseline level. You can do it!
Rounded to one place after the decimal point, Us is 1.6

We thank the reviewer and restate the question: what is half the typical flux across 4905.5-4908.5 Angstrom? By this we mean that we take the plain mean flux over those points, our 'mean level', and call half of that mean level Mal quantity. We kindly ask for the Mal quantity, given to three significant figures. 16.2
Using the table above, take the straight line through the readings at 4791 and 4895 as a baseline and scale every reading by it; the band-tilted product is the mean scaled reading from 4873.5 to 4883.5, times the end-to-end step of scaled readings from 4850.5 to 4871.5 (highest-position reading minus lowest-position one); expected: -0.058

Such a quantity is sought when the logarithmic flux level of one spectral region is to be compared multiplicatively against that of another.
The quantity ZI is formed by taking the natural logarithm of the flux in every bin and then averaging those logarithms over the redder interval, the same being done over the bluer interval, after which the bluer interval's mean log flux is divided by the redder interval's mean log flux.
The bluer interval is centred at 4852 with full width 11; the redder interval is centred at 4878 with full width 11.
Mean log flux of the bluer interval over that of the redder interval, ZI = 1.002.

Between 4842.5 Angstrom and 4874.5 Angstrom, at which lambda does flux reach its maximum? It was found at 4848 Angstrom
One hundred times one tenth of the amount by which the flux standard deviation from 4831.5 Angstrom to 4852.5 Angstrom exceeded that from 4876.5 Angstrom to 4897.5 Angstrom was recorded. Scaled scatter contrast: -12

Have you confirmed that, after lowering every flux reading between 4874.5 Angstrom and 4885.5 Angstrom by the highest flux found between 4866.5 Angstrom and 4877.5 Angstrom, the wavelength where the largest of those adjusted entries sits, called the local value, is 4875 Angstrom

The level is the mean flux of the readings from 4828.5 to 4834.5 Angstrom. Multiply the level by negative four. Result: -105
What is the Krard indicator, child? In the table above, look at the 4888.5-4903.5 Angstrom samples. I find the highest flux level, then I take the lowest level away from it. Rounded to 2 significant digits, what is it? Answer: 5.3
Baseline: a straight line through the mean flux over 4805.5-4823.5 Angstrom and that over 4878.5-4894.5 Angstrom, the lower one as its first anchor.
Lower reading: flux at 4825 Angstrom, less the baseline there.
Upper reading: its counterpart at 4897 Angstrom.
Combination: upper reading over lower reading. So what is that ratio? 1.9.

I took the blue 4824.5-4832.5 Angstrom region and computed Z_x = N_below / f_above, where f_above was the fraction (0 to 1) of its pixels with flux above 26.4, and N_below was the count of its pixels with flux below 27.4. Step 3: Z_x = 16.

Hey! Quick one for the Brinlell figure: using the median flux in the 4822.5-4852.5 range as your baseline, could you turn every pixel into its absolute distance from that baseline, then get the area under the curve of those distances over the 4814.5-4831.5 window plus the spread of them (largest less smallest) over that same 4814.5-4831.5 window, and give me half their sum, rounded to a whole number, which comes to 13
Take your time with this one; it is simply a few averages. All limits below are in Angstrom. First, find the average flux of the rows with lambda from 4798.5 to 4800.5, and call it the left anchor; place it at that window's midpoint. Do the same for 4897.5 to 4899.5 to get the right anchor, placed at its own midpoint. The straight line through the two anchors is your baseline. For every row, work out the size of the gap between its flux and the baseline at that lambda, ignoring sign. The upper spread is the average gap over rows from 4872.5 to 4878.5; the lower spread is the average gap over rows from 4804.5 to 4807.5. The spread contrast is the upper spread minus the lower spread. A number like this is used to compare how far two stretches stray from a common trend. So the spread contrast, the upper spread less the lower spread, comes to 1.5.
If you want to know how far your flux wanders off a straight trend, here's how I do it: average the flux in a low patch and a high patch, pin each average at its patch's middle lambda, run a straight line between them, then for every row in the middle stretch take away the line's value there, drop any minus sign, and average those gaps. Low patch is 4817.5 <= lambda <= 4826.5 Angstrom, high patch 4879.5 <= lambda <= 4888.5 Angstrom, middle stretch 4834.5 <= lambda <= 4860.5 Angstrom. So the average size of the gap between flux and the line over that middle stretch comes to 0.96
